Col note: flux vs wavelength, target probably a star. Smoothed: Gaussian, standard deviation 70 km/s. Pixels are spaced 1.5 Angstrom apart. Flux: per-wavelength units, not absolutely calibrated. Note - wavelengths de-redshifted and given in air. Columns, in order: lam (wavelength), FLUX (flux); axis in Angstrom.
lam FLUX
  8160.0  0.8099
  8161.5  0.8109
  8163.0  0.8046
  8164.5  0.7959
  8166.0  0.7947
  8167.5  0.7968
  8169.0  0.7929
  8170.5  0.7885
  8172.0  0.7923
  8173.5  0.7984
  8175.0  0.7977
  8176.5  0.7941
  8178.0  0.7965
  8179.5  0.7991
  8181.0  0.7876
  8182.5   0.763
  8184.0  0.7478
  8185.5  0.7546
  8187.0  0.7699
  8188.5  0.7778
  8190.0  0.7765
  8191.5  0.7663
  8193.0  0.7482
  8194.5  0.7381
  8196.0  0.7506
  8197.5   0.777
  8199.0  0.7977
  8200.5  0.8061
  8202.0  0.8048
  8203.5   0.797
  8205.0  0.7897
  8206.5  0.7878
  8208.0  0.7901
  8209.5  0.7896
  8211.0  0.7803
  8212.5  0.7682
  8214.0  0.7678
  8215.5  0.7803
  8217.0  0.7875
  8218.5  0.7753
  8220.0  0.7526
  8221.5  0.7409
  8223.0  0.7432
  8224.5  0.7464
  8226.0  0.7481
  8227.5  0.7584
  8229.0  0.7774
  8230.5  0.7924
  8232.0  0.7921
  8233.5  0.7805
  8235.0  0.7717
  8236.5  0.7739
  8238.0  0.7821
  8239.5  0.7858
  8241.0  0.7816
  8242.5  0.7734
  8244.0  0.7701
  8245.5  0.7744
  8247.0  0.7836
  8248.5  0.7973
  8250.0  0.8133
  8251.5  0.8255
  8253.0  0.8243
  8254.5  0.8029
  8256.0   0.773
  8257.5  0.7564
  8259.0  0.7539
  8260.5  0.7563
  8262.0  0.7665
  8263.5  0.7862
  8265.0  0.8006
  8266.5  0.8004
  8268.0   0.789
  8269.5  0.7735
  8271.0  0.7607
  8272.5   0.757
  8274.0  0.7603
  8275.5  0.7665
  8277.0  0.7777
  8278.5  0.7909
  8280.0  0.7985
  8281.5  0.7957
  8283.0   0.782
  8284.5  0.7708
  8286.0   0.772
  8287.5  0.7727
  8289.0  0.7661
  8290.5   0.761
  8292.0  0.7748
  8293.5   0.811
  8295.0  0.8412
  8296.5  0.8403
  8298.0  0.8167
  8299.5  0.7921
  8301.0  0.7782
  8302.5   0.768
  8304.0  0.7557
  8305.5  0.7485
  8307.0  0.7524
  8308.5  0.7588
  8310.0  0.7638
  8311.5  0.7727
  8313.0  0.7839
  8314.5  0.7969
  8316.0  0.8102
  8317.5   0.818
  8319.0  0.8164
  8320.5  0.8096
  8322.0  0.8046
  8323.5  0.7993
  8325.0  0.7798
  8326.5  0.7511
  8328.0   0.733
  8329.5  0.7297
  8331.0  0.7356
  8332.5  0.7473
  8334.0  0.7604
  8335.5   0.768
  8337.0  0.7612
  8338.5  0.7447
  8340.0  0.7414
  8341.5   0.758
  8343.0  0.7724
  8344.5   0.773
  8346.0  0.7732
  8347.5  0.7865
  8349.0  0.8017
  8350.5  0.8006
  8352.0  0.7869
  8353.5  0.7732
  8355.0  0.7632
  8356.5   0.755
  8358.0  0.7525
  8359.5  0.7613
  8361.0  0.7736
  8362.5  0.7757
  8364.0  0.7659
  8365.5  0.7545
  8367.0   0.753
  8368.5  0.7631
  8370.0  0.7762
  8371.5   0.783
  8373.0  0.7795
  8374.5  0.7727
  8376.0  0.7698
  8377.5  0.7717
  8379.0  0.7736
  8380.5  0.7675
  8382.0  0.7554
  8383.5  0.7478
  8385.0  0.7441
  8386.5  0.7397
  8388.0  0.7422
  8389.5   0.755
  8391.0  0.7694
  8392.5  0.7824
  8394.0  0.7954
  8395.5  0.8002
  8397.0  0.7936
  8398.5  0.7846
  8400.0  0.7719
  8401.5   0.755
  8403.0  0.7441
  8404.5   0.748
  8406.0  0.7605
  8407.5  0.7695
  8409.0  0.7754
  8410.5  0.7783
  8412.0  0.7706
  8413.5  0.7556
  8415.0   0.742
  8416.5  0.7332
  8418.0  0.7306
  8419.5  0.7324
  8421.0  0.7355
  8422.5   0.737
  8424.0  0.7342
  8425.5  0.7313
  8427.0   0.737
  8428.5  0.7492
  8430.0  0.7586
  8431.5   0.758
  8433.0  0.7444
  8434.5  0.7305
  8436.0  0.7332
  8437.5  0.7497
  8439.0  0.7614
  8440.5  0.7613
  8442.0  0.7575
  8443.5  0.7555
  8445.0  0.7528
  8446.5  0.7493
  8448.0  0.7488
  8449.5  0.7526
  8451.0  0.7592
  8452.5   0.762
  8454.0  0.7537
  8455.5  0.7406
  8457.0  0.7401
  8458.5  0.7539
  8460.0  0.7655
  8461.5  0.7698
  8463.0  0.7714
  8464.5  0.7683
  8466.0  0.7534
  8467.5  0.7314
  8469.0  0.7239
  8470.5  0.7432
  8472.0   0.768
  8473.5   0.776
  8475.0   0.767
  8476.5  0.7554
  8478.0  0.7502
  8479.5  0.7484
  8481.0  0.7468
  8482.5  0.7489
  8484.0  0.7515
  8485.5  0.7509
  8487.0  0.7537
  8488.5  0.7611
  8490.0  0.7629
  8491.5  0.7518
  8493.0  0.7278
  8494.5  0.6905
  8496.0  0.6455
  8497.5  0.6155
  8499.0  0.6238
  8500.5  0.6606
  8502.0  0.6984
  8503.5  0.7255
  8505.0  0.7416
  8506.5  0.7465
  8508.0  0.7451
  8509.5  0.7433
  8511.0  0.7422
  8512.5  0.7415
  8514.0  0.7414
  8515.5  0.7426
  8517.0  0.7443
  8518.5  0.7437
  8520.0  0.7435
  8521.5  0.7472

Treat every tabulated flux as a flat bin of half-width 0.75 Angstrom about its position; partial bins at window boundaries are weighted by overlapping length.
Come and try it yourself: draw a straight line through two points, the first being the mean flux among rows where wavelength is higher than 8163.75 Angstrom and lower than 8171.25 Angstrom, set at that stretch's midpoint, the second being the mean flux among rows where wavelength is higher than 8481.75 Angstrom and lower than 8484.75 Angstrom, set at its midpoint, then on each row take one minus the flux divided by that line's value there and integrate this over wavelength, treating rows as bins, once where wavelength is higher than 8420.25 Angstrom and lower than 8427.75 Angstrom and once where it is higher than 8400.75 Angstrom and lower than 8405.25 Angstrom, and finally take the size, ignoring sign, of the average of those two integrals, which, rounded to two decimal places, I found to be 0.15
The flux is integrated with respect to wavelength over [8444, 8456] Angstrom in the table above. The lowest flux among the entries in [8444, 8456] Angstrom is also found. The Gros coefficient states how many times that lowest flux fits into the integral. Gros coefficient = 12.2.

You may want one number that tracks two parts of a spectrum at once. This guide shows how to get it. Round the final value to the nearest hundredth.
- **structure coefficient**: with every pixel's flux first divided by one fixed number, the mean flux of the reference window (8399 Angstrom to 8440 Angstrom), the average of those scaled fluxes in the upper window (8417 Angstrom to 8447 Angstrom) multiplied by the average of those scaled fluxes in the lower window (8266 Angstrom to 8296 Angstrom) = 1.04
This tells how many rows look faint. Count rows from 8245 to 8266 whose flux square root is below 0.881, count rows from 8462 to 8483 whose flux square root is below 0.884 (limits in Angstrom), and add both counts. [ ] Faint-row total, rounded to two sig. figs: 20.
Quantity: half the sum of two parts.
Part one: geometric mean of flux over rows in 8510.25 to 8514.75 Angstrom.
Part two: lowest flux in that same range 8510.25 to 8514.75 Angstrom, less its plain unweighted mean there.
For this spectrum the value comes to 0.371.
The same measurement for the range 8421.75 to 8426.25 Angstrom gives 0.366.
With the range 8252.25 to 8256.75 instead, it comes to 0.386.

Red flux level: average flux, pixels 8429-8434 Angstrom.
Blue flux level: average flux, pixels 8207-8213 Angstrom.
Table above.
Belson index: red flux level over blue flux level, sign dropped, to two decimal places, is 0.96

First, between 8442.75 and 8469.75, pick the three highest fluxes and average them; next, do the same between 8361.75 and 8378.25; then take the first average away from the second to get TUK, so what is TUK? 0.010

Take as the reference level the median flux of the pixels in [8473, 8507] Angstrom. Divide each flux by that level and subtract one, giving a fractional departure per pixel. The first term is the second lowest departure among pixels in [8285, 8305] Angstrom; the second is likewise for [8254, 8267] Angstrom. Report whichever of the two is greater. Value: 0.017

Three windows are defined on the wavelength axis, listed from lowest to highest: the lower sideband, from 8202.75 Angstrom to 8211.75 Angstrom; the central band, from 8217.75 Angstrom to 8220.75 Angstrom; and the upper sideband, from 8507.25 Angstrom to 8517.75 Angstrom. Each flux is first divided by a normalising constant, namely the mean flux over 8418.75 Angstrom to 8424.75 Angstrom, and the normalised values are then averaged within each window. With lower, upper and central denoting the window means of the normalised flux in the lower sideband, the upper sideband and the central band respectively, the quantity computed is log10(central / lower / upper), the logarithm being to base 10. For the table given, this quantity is -0.019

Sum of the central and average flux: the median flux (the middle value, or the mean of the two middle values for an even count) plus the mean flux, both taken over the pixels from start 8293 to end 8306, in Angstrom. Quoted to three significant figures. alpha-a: 1.59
